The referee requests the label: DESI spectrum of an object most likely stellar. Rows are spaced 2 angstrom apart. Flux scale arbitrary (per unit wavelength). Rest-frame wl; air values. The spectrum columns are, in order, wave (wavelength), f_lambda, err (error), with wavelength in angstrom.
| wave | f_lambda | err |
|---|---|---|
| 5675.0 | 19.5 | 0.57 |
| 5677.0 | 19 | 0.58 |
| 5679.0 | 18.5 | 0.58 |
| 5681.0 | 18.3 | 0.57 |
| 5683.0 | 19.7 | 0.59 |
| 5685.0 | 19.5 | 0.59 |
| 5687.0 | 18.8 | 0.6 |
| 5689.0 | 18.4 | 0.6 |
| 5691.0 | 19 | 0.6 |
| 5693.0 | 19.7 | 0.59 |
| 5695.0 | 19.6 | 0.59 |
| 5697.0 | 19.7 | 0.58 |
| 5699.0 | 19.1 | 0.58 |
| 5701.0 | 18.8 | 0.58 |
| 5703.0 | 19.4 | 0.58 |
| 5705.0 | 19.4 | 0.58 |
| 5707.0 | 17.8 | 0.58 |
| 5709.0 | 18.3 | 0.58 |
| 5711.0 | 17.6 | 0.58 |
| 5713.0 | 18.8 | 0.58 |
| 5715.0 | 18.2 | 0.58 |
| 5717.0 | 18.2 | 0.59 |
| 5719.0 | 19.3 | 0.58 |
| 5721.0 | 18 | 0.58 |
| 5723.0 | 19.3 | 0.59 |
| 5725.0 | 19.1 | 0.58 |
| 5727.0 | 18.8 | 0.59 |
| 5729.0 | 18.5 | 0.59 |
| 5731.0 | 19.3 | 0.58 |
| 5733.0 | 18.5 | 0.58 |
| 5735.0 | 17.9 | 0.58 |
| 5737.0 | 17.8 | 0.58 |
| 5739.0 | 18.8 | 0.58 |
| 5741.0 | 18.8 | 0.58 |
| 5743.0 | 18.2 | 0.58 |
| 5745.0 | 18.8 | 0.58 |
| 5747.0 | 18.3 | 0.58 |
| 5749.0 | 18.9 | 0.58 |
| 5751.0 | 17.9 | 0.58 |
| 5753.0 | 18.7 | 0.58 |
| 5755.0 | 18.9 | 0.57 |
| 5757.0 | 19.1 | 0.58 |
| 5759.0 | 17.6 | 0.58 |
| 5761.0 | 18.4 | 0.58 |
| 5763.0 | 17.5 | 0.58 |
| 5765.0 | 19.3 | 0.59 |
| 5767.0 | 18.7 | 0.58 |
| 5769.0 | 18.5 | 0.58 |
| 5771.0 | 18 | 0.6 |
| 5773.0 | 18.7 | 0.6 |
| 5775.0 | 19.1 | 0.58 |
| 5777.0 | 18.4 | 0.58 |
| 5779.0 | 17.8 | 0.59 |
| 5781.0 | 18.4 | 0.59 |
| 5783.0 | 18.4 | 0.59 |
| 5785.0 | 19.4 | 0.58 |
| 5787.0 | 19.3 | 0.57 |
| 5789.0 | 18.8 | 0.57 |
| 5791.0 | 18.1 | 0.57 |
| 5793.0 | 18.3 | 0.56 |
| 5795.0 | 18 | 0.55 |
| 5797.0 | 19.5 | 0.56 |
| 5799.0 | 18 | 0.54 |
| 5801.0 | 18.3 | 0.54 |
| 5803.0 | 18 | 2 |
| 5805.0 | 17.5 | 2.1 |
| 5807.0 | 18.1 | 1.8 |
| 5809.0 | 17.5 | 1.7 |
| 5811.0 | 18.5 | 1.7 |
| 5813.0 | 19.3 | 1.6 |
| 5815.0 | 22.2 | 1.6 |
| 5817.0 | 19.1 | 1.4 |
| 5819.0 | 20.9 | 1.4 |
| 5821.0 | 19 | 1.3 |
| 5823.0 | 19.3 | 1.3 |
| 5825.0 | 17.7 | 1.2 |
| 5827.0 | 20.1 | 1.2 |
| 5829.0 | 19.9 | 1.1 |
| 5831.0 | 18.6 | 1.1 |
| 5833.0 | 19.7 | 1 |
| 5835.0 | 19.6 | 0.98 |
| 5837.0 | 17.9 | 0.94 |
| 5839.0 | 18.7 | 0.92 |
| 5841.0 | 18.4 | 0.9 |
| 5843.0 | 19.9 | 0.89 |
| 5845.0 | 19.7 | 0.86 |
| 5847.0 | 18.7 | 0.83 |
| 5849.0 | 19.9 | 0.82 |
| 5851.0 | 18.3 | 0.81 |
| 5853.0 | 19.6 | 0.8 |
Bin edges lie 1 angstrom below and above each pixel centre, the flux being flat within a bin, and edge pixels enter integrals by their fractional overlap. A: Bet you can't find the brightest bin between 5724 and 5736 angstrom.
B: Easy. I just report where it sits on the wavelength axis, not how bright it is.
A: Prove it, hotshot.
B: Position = 5731.0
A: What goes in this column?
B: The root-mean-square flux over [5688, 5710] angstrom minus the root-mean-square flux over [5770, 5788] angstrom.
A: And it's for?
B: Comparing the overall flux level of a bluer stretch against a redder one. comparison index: 0.41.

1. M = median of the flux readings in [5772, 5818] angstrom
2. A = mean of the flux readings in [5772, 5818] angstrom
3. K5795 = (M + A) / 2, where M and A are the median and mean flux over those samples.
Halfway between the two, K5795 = 18.5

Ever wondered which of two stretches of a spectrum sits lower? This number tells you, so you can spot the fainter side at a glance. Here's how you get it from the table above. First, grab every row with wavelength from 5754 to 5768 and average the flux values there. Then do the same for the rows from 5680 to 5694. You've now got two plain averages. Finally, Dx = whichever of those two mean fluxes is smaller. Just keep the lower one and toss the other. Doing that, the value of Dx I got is 18.5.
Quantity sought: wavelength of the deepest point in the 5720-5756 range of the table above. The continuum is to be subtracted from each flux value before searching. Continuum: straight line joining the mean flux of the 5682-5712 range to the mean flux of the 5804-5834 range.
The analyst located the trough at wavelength 5737.0 angstrom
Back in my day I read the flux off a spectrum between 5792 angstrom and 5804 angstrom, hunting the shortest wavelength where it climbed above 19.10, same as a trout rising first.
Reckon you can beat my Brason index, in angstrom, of 5797.0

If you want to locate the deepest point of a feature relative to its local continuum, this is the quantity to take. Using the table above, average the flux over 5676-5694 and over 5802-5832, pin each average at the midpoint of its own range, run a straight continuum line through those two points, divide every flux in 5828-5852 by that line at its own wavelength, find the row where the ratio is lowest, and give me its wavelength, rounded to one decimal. 5837.0 angstrom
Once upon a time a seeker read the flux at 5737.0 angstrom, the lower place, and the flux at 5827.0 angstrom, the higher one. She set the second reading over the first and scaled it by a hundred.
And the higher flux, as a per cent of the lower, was 113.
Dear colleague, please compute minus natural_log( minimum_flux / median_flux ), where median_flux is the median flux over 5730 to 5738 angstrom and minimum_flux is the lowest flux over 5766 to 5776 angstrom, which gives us 0.011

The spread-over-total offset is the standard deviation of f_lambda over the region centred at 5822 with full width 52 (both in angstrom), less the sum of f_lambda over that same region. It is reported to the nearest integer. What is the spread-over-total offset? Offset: -493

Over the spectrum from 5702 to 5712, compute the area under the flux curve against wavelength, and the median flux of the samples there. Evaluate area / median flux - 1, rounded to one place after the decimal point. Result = 9.1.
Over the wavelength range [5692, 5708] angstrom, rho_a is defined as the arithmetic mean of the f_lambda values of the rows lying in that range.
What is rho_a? 19.19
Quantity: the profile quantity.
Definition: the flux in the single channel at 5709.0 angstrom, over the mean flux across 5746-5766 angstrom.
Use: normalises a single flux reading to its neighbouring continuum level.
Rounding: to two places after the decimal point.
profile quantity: 0.99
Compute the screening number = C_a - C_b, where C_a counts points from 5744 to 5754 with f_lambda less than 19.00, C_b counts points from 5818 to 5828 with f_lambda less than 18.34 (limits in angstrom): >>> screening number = 4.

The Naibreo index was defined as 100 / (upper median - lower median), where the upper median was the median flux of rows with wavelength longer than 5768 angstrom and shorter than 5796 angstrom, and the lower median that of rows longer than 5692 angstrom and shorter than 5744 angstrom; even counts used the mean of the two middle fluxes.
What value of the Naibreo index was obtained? -250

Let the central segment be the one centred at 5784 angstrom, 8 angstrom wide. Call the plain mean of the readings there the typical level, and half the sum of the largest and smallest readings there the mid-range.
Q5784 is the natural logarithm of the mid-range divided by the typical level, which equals 0.0013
